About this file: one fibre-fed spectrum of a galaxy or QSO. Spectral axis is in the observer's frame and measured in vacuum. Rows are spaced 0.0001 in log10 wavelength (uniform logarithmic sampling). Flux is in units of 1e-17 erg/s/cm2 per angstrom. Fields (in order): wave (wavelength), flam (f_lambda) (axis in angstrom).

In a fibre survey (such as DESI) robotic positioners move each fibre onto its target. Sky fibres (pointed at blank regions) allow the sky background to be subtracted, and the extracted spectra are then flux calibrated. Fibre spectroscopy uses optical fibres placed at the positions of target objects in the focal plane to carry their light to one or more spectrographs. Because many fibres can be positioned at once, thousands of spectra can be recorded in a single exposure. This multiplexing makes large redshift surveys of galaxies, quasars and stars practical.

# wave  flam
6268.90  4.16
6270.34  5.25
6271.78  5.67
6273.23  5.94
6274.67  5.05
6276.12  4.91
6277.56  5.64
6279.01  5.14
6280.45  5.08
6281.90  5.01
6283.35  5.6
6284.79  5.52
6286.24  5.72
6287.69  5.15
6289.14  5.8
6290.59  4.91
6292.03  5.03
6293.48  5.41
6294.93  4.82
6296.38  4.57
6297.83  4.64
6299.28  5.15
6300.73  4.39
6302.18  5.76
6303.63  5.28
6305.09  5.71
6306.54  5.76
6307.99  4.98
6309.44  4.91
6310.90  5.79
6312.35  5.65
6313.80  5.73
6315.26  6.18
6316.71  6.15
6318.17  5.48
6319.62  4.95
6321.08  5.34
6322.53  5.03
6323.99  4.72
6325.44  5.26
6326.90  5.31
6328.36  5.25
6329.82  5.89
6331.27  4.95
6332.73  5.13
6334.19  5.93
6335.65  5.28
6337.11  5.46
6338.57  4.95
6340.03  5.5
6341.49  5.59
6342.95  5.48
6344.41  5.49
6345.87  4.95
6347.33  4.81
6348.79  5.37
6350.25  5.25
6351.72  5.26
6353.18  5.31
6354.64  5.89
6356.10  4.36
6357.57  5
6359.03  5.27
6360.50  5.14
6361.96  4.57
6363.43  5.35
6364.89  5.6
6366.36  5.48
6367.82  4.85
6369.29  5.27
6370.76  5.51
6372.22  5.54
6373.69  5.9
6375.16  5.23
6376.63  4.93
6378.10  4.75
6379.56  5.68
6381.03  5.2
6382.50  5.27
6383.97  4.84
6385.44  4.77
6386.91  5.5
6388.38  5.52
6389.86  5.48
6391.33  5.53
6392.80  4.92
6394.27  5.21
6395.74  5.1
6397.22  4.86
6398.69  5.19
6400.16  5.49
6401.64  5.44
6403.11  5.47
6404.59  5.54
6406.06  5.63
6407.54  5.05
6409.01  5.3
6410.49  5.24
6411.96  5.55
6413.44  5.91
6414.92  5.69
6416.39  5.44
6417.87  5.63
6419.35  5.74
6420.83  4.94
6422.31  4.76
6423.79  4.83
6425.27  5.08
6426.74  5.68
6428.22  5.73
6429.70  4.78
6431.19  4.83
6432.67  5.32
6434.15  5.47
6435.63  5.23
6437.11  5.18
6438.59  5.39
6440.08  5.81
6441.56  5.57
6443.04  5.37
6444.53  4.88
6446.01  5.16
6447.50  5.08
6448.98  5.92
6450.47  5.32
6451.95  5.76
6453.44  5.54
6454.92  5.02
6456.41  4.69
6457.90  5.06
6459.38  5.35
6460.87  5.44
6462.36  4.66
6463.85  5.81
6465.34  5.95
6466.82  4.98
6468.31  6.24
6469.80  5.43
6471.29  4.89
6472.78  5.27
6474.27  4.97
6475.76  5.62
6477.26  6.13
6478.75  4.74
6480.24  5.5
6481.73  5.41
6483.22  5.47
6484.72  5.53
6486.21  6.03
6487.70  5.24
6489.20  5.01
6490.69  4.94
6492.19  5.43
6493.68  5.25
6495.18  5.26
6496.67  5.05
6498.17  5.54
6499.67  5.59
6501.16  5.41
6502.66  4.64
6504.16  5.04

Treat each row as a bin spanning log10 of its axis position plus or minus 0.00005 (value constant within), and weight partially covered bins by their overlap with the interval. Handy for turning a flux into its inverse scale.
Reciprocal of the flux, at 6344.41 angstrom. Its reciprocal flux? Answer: 0.18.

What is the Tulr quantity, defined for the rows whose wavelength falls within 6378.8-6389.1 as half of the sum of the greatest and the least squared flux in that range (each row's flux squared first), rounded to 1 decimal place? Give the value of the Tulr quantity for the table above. 27.5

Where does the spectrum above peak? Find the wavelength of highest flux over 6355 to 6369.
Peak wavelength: 6364.89 angstrom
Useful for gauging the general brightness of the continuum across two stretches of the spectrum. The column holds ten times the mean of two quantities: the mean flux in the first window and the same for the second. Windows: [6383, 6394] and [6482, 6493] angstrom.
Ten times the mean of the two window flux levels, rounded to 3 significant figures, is 53.0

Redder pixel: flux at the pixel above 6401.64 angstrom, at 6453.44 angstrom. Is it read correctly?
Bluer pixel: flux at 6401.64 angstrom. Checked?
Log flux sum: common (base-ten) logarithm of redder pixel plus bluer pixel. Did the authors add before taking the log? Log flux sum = 1.041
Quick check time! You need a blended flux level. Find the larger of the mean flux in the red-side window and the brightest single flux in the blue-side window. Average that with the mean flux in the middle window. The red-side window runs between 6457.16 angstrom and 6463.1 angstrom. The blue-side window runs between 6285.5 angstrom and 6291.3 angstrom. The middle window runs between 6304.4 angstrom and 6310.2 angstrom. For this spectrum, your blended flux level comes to 5.57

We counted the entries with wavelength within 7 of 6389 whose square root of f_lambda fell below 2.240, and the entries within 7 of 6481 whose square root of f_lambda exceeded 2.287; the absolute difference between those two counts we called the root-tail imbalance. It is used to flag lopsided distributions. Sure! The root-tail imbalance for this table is 5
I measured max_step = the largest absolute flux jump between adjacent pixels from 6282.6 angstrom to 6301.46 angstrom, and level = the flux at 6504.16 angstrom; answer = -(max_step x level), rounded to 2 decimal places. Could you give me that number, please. -4.49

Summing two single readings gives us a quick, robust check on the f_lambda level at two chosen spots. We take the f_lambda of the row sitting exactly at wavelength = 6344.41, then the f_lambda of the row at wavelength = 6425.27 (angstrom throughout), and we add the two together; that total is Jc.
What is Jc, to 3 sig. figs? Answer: 10.6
